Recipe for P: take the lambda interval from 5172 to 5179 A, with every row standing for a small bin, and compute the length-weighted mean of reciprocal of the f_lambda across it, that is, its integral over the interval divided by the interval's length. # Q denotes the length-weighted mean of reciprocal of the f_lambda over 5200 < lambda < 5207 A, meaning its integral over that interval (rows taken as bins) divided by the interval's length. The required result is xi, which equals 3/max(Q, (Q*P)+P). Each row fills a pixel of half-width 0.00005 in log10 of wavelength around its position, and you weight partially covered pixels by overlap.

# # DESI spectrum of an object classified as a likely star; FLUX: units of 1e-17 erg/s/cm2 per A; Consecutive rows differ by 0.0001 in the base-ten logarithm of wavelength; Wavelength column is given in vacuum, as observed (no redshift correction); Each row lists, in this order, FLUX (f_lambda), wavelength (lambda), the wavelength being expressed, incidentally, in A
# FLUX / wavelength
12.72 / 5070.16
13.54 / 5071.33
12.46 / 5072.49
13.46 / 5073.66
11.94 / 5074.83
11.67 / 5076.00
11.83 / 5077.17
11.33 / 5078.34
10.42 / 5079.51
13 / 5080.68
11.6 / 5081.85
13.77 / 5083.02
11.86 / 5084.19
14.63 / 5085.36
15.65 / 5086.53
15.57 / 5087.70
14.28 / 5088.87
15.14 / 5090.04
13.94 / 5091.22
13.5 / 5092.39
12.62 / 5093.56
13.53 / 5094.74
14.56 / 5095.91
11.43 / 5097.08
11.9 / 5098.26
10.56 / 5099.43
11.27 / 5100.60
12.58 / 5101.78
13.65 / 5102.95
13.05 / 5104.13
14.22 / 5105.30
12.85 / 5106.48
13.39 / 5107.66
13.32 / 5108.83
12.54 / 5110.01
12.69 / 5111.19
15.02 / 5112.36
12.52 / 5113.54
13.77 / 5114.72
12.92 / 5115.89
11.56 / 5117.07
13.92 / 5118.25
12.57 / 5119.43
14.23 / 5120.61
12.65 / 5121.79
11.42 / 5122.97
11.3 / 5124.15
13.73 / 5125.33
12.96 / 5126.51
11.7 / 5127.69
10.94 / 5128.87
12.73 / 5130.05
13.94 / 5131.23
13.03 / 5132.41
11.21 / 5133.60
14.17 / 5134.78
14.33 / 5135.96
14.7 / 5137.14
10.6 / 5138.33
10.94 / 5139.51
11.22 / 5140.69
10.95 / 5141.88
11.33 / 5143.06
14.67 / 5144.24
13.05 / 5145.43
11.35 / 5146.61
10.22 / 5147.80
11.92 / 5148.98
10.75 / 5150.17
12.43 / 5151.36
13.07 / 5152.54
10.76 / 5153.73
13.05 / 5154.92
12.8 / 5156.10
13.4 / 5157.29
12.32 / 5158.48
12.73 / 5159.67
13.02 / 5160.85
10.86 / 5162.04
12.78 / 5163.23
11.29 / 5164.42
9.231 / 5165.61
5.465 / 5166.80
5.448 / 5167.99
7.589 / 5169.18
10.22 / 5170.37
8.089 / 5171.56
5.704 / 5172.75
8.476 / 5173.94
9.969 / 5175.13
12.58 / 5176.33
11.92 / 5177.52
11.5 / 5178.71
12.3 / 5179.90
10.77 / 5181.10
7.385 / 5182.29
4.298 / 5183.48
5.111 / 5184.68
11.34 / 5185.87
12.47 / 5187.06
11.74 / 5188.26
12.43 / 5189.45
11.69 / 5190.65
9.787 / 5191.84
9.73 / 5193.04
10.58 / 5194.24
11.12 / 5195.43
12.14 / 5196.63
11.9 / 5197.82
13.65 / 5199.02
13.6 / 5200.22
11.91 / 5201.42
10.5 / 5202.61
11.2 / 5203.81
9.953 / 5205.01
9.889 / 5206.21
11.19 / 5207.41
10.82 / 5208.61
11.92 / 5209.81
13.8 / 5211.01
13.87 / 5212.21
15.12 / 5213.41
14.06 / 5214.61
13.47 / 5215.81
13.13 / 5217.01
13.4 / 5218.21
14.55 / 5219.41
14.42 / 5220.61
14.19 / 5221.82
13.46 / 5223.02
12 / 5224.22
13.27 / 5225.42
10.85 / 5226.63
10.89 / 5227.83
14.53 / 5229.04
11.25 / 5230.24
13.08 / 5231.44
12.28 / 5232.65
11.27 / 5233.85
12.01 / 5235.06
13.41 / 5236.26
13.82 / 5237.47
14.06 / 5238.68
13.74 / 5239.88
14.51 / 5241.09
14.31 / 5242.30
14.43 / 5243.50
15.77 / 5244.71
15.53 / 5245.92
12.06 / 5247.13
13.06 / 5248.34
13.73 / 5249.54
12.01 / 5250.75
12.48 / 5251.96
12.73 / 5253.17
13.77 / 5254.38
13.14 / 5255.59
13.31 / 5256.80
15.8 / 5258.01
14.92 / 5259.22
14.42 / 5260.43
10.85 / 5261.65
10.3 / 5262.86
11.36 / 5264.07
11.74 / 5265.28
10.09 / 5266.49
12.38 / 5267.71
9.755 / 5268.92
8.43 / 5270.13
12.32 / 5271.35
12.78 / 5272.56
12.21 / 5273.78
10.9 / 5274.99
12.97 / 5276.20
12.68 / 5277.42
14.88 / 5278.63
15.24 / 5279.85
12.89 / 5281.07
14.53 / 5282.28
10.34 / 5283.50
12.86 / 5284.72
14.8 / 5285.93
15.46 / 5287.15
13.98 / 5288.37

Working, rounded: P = 0.109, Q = 0.091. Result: 25.3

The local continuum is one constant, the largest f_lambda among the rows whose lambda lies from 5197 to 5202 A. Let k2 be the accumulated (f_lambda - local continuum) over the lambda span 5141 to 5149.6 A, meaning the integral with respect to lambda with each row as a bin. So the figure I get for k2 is -15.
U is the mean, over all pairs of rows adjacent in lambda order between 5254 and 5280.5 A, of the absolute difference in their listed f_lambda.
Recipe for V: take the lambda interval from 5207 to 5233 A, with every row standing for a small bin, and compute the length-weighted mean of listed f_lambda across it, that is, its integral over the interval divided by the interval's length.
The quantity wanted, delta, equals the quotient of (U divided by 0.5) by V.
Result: 0.214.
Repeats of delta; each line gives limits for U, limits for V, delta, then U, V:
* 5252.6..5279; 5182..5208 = 0.268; 1.43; 10.7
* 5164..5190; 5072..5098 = 0.302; 1.98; 13.1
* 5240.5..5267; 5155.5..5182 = 0.206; 1.07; 10.4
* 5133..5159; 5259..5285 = 0.222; 1.35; 12.2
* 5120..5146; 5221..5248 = 0.200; 1.32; 13.2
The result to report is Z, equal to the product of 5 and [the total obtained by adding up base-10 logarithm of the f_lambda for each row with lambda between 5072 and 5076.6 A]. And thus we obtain 21.8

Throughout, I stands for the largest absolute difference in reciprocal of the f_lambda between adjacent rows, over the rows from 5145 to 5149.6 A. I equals 0.014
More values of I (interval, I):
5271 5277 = 0.015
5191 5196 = 0.008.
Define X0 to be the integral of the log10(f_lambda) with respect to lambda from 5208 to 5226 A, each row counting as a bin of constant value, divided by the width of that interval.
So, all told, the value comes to 1.127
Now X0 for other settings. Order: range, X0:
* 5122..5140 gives 1.095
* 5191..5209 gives 1.047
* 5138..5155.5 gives 1.069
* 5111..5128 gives 1.109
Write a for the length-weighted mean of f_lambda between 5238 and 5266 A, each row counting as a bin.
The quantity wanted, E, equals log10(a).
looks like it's 1.13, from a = 13.4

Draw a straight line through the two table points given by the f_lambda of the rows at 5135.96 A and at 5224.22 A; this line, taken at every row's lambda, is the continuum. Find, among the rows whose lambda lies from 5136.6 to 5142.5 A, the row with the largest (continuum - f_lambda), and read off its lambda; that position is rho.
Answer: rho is 5138.33 A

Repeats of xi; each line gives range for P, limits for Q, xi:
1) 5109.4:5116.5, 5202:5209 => 31.7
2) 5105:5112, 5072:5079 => 36.2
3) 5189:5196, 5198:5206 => 29.8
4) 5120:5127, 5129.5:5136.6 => 35.2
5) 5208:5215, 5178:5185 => 22.3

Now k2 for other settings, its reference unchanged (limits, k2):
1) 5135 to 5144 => -13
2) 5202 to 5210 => -23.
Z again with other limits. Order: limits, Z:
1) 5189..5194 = 20.7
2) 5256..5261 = 23.3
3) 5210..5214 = 17.3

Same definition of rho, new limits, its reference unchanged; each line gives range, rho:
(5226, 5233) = 5226.63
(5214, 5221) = 5217.01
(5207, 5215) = 5208.61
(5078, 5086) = 5079.51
